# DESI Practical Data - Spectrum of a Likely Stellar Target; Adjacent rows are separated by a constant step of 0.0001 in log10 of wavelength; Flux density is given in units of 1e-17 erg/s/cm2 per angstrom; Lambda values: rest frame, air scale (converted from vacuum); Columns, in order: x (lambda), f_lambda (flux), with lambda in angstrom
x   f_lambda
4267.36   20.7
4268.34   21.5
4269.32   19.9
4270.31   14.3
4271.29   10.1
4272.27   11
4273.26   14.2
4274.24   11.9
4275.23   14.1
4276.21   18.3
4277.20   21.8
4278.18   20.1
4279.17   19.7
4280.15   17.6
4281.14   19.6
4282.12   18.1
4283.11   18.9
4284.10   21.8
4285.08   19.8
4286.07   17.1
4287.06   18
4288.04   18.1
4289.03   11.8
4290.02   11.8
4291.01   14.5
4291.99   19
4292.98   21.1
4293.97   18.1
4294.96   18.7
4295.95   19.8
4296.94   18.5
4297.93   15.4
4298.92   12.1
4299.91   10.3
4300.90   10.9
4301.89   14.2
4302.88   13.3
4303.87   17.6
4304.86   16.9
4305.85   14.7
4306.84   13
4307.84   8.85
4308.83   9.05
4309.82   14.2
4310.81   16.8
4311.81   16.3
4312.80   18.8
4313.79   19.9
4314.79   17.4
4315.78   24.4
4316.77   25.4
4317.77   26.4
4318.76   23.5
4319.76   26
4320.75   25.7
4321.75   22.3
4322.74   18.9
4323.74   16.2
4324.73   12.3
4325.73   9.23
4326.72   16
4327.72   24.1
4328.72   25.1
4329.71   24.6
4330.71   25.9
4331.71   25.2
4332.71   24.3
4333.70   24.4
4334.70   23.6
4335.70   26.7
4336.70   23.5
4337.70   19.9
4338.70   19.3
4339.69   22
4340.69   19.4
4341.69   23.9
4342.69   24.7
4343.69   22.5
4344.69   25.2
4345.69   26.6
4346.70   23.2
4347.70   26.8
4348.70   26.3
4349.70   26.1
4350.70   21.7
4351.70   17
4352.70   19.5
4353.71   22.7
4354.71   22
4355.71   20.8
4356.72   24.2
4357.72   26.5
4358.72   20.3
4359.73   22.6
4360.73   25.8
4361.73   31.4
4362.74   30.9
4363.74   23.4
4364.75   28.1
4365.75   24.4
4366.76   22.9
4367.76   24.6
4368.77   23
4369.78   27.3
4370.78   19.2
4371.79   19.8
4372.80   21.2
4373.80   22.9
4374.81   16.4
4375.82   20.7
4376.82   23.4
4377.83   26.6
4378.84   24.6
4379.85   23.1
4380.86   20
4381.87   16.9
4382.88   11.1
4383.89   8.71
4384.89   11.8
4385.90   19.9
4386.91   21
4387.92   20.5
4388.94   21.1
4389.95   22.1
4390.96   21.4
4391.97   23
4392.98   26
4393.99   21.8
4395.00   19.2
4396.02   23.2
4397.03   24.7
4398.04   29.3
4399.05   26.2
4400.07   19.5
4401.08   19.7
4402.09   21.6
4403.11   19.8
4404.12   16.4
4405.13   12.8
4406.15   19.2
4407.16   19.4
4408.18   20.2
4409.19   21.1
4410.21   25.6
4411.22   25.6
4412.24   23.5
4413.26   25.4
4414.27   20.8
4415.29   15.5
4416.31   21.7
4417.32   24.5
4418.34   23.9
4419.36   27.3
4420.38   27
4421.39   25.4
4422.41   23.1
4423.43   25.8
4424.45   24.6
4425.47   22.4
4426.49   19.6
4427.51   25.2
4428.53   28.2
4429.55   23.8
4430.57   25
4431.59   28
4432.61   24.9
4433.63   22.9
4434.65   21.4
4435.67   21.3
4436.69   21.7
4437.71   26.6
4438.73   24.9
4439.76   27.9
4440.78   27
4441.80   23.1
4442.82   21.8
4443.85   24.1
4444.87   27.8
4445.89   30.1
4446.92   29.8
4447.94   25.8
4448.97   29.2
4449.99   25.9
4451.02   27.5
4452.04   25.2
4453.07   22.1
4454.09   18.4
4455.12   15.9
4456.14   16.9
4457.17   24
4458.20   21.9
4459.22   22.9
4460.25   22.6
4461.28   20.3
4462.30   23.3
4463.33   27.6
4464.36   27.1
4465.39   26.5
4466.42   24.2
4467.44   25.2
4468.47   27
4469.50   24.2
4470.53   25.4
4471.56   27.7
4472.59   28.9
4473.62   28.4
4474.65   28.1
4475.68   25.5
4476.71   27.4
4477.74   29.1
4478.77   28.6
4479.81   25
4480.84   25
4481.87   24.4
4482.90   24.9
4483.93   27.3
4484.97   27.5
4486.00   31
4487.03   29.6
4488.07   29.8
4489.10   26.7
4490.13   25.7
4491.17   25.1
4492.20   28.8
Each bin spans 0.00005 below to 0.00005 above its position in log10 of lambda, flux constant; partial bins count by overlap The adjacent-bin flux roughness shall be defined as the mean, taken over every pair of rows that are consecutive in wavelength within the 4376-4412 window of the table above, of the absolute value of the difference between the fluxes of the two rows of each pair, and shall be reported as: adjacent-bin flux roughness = 2.7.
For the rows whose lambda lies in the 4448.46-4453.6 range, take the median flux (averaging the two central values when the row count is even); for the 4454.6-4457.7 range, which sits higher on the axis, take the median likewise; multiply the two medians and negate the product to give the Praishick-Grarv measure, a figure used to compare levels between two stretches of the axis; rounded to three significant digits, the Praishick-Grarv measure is -438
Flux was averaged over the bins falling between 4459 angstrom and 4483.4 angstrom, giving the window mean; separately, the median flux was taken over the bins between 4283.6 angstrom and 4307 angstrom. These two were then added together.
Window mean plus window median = 43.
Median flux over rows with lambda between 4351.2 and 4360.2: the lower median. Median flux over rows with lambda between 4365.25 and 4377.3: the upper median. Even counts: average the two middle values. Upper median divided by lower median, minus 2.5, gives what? -1.46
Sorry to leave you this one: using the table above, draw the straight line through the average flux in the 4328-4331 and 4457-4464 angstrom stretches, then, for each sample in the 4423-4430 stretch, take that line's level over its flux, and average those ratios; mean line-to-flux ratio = 0.99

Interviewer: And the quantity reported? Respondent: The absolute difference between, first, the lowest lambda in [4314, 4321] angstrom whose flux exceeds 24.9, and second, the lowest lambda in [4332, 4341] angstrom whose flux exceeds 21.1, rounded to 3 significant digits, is 15.9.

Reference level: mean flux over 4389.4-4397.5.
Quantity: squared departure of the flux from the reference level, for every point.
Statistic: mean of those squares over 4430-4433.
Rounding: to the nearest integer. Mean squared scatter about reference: 13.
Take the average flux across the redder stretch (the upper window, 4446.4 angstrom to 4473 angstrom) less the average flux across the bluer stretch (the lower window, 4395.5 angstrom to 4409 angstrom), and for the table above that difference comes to 3.5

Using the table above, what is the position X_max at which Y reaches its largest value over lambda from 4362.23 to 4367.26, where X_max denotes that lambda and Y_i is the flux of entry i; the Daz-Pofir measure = 4362.74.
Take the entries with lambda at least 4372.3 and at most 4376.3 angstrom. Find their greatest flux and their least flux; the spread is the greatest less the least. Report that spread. 6.5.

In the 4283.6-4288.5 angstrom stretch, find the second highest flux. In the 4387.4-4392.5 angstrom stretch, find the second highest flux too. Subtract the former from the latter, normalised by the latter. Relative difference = 0.10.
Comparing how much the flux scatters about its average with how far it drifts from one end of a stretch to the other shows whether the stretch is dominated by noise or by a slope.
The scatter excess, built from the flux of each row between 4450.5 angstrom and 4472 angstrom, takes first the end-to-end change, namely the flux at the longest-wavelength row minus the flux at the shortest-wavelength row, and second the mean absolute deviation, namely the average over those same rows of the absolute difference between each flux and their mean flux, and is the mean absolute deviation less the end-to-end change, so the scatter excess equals 2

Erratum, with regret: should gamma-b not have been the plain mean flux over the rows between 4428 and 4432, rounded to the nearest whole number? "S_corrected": 26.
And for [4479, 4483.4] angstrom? 25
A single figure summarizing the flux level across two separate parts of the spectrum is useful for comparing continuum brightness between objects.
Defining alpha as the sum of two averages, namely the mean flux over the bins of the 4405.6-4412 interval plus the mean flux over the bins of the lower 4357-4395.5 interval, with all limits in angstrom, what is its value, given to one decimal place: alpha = 43.8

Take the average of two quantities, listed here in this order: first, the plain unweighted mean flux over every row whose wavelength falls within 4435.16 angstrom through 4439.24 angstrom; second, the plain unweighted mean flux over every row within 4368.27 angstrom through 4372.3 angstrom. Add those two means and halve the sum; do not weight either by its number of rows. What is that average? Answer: 23.0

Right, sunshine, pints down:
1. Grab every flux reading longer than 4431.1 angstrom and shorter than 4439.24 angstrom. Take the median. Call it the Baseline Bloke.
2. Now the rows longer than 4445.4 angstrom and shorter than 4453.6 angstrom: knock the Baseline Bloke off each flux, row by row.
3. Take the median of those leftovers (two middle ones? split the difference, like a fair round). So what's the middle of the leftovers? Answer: 2.8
